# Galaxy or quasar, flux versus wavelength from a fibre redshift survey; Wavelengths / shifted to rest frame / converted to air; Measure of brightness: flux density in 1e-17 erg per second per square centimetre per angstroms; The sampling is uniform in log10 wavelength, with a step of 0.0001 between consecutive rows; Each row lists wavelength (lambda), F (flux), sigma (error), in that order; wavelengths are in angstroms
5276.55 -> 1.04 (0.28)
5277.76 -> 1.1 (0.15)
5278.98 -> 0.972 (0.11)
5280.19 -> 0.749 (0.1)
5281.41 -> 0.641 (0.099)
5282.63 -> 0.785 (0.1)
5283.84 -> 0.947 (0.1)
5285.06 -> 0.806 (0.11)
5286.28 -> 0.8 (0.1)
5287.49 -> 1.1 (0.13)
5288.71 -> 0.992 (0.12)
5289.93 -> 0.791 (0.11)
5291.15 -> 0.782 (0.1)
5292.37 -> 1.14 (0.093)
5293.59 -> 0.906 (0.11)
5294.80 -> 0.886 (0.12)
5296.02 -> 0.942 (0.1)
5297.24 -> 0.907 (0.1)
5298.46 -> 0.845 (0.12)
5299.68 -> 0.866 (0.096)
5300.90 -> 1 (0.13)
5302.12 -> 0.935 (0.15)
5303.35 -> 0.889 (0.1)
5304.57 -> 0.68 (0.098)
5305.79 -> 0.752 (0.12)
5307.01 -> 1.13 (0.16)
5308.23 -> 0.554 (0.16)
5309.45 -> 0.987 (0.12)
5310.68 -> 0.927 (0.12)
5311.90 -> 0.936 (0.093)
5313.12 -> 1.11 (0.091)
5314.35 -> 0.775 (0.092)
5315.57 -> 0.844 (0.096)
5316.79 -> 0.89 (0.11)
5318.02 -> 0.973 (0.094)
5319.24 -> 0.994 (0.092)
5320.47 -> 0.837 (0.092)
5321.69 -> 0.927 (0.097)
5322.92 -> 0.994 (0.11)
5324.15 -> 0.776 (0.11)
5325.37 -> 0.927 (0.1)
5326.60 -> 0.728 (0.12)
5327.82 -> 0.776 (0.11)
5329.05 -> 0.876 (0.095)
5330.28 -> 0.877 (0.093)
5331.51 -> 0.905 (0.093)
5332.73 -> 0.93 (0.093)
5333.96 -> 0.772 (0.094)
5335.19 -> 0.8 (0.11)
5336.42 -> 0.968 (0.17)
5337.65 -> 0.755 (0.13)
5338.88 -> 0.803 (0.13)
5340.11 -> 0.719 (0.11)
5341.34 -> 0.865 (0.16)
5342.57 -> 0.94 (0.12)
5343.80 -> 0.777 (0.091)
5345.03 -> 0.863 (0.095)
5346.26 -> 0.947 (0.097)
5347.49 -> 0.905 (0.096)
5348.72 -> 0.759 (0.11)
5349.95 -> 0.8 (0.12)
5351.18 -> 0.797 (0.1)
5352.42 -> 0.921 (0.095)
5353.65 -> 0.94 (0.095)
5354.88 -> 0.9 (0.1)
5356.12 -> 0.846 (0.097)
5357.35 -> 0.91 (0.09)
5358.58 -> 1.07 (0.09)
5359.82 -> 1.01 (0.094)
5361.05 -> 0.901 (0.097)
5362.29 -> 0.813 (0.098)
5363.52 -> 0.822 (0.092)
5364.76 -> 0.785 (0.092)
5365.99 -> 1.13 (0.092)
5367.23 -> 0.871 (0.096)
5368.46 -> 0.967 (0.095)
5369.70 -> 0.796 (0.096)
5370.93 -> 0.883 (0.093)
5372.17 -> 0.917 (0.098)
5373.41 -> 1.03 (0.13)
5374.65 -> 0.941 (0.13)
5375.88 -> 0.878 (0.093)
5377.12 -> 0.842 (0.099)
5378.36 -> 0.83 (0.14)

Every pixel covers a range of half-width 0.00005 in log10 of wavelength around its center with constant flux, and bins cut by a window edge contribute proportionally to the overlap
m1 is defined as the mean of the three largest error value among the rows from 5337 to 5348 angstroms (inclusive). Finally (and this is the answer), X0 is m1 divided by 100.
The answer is 0.0014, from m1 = 0.14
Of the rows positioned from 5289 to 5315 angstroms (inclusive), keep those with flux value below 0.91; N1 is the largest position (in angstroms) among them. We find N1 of 5314.35 angstroms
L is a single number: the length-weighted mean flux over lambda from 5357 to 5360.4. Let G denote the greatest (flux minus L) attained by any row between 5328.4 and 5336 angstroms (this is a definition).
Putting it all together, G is -0.073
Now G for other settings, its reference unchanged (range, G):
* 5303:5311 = 0.127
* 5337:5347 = -0.056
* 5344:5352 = -0.056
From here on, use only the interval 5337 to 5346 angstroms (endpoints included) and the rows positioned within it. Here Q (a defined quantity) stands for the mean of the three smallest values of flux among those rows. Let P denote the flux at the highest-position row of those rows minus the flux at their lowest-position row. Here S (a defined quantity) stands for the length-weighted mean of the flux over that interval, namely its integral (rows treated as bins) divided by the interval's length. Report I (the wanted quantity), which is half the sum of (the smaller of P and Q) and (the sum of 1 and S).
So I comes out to 0.97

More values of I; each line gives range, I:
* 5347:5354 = 0.94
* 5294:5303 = 0.98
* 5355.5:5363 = 0.95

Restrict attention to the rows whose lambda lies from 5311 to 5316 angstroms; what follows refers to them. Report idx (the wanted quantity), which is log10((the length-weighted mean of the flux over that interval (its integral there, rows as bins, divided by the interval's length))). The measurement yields -0.036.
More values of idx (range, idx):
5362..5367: -0.050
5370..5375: -0.030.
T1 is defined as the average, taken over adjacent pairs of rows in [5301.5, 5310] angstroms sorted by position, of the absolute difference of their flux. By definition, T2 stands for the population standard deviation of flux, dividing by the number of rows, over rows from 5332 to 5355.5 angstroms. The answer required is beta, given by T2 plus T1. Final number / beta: 0.363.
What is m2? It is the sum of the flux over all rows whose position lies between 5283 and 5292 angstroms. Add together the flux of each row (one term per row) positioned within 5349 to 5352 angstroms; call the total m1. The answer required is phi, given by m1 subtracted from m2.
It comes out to 5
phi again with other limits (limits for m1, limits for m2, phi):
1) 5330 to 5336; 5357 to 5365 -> 2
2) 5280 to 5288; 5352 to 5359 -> 0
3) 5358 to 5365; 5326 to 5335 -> 0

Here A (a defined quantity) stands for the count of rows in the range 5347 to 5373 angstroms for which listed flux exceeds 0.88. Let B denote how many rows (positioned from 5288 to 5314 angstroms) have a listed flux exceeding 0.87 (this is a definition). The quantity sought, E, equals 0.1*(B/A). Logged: 0.12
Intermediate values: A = 12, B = 14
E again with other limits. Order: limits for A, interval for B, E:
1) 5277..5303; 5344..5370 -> 0.10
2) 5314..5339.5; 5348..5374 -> 0.14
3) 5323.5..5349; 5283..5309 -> 0.17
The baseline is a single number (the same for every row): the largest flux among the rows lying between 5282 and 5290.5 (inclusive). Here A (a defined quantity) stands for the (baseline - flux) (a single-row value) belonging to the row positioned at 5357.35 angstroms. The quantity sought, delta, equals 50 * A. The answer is 9.5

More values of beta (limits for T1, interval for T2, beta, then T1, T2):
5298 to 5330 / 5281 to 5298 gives 0.279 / 0.15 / 0.129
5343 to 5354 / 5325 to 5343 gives 0.148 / 0.07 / 0.080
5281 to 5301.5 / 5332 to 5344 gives 0.207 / 0.12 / 0.082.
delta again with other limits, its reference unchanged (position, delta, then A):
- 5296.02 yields 7.9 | 0.16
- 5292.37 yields -2.0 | -0.04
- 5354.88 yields 10.0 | 0.20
